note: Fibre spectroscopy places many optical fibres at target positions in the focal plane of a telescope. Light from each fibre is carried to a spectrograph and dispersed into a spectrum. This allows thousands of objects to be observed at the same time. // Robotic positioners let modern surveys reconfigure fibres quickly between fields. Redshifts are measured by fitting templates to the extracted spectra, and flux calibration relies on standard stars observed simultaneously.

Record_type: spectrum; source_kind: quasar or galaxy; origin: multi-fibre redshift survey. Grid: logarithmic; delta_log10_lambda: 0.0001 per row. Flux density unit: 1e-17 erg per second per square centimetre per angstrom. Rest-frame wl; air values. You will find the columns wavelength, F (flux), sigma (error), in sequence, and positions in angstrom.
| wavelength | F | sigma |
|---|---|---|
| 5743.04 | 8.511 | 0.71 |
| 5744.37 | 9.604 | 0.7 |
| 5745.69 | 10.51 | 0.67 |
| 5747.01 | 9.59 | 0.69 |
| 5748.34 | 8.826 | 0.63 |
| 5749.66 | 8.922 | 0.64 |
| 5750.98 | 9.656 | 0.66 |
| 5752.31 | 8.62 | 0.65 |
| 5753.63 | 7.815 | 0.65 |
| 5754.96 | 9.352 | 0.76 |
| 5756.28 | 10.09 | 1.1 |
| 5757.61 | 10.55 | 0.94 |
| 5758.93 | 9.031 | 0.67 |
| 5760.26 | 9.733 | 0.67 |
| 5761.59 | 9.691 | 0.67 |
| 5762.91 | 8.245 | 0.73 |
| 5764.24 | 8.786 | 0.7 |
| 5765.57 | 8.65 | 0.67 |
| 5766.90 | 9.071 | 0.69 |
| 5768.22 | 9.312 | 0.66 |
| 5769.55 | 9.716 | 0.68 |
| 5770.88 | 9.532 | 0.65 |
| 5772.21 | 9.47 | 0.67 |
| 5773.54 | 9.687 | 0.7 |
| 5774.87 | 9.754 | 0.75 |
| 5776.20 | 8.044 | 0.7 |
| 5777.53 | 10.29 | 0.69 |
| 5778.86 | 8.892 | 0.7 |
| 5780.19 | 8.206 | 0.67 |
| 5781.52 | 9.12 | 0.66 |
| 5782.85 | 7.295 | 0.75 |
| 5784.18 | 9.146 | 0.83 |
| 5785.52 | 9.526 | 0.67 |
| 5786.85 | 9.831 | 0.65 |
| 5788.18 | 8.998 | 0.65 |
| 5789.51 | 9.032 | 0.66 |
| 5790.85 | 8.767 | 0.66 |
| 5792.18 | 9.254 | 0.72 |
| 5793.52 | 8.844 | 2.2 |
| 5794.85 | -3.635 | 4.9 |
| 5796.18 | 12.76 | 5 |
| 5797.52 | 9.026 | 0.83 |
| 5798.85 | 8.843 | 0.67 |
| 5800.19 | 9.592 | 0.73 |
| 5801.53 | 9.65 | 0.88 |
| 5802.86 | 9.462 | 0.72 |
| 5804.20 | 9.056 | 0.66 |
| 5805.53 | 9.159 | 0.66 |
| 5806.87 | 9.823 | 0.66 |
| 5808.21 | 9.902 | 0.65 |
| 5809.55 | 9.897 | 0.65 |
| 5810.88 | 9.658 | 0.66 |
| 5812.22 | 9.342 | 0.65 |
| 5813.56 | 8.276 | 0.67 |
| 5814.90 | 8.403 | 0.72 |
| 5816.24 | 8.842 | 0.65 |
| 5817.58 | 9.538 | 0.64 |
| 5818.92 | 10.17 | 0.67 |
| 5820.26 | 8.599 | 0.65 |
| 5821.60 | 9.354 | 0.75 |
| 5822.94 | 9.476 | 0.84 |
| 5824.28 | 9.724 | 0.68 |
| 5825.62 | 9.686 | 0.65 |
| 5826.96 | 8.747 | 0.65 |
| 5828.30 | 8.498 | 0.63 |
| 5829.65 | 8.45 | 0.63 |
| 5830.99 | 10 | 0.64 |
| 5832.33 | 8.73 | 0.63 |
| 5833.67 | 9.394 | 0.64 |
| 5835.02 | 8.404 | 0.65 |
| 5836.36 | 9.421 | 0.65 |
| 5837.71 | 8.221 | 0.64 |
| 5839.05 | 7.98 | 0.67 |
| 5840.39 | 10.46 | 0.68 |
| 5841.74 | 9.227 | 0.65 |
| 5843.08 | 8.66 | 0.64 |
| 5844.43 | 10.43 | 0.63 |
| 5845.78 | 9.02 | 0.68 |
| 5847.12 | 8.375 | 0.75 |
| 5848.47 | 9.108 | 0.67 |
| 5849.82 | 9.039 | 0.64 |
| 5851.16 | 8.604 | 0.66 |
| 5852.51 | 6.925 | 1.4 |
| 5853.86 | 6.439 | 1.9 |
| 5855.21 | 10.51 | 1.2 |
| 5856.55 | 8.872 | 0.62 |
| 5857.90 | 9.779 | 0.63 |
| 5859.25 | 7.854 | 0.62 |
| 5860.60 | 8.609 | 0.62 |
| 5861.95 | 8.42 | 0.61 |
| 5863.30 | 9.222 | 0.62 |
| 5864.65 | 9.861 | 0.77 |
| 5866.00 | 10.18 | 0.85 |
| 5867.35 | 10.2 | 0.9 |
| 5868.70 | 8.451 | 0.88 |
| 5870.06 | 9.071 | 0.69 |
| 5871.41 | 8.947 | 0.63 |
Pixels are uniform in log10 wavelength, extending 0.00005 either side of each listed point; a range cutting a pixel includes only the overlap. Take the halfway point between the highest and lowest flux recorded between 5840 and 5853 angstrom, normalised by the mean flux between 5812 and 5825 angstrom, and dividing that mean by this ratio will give 9.7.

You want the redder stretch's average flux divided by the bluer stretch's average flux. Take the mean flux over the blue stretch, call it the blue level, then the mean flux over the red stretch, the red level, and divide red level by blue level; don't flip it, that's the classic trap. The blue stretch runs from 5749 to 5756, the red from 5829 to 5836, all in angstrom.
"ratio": 1.01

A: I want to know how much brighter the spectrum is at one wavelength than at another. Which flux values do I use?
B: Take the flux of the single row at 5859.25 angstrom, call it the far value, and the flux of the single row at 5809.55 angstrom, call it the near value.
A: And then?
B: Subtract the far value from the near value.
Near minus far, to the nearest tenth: 2.0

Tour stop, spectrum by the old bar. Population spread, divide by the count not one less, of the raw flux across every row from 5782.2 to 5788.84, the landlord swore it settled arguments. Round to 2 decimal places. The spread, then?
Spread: 0.88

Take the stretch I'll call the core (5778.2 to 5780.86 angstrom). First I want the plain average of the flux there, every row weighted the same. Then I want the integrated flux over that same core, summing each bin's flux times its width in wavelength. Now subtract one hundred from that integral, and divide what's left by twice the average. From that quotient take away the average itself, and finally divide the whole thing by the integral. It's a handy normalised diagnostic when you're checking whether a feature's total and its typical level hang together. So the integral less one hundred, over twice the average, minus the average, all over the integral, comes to -0.574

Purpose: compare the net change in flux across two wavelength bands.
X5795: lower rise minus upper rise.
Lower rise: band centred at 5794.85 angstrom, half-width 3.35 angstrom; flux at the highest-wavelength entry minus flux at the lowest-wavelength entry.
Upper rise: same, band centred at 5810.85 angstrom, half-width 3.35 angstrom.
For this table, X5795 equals 1.4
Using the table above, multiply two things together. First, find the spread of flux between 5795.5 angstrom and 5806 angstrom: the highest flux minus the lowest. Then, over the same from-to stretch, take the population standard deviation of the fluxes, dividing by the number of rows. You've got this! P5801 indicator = 4.7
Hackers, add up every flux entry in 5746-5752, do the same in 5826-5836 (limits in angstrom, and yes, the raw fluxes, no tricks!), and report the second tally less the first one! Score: 25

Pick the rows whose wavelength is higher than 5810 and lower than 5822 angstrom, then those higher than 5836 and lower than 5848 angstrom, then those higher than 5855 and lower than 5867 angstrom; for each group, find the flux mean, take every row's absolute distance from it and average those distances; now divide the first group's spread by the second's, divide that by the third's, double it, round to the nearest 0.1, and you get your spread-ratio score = 2.1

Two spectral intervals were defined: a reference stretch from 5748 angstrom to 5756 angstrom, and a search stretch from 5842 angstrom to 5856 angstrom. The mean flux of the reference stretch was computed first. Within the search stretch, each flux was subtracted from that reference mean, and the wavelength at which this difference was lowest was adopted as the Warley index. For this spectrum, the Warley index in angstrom 5855.21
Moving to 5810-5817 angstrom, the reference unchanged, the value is 5810.88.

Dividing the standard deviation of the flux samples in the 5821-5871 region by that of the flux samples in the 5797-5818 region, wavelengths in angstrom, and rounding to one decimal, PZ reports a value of 1.8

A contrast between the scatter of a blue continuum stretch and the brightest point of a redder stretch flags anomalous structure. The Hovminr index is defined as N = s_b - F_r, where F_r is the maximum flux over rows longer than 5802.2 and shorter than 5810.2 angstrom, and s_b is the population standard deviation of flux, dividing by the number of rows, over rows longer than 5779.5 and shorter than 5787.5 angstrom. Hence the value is -9.0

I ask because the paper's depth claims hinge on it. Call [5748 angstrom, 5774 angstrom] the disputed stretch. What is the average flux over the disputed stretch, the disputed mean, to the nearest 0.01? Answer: 9.24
